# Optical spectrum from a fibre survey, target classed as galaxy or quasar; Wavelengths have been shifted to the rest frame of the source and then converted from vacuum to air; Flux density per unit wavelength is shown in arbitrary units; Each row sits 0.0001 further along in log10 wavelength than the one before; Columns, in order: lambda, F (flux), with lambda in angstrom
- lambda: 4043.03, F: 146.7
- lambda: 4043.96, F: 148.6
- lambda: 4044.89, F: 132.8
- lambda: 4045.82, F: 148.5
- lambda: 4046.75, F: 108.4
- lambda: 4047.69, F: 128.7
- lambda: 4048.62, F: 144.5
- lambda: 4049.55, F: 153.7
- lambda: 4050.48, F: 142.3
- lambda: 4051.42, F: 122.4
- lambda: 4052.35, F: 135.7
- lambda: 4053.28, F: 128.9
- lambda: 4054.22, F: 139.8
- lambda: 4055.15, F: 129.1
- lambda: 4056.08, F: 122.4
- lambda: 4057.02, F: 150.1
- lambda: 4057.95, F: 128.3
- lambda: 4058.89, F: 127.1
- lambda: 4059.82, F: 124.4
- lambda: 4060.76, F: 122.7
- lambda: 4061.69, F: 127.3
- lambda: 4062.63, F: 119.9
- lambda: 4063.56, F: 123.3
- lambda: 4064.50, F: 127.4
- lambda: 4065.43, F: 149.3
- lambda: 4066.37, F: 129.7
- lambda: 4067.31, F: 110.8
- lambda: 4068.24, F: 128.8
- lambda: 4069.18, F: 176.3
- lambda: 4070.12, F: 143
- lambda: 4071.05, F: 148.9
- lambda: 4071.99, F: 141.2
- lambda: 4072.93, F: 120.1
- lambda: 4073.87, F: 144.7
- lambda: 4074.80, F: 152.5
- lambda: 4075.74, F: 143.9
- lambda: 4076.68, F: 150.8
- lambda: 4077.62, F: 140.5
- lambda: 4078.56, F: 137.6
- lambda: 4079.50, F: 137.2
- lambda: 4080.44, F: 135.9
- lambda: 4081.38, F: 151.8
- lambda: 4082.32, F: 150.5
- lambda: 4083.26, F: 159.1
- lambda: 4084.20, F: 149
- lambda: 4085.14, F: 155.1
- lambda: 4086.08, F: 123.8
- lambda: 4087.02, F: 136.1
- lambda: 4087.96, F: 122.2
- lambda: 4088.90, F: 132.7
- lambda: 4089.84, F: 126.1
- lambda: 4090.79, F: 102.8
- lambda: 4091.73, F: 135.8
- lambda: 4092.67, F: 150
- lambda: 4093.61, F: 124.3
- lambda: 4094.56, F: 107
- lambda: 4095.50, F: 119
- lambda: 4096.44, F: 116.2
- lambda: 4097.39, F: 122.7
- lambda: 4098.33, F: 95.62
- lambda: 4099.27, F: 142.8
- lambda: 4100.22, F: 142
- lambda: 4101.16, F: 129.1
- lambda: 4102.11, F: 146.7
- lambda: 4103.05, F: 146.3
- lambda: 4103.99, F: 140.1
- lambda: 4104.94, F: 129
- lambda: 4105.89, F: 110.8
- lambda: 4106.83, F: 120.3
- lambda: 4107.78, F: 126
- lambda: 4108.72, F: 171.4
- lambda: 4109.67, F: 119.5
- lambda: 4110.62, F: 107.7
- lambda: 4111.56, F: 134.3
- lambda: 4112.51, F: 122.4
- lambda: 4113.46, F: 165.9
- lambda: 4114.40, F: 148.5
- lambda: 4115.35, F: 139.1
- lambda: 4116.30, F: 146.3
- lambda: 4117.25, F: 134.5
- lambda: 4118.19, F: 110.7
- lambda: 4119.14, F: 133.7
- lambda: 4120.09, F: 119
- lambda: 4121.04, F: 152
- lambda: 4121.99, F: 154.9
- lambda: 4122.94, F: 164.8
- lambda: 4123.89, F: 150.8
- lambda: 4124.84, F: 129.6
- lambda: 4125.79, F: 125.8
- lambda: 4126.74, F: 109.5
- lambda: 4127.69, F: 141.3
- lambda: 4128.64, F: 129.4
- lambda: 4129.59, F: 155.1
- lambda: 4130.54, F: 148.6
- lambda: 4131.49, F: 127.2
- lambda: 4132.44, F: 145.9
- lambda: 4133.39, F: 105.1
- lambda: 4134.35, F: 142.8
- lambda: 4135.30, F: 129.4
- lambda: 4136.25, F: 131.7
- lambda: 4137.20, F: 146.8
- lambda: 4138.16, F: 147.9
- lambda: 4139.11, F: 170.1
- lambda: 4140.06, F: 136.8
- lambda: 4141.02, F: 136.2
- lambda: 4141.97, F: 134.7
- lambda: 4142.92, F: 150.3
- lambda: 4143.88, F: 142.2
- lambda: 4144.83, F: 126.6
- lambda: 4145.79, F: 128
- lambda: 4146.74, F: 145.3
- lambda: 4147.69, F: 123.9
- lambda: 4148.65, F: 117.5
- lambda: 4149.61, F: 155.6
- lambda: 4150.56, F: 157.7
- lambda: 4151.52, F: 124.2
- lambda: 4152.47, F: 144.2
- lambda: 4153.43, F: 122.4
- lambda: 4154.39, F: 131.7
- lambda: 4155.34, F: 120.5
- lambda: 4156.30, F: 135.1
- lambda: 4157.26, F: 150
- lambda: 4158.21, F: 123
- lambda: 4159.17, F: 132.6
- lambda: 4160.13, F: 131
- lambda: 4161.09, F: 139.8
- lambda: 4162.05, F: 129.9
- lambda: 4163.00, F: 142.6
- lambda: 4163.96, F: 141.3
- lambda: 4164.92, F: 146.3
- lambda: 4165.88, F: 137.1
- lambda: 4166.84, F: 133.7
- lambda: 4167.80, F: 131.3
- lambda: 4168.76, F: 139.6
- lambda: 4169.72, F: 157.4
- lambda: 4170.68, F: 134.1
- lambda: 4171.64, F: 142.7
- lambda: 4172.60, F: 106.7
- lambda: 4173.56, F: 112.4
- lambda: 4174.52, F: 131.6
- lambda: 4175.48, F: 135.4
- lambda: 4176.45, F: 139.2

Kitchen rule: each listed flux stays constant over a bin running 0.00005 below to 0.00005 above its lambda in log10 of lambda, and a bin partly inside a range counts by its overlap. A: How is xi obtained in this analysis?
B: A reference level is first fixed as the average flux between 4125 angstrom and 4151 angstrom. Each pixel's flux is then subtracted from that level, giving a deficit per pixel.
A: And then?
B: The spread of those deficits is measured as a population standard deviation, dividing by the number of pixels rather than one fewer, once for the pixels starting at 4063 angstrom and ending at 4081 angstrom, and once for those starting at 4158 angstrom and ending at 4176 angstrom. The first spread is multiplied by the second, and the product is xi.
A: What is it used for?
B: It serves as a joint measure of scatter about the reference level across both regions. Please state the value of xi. 156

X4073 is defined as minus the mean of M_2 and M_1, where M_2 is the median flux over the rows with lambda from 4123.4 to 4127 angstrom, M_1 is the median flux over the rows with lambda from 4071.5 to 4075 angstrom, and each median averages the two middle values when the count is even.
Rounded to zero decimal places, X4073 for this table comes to -135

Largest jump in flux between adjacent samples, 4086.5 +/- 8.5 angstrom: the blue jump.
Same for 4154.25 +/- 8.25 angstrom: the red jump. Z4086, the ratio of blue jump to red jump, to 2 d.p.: 0.87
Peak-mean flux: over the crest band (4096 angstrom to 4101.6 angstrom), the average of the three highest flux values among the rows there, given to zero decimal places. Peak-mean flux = 138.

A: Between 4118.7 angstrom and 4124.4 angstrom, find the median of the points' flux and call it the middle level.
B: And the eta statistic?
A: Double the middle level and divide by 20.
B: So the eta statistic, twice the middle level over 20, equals 15.1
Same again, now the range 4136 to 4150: 13.7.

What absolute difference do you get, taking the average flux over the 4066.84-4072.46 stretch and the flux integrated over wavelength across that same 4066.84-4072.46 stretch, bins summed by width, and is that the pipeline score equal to 654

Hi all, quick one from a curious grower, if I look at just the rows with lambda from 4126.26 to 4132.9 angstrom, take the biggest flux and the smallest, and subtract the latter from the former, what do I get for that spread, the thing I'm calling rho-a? 46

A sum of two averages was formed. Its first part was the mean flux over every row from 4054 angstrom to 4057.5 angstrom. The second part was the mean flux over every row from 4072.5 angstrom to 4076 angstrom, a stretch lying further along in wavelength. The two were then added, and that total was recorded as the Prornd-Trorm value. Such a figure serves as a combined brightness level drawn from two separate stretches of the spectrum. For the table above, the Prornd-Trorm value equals 276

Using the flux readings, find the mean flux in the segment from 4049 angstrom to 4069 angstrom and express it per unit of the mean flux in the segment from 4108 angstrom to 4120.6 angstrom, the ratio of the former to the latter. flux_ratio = 0.97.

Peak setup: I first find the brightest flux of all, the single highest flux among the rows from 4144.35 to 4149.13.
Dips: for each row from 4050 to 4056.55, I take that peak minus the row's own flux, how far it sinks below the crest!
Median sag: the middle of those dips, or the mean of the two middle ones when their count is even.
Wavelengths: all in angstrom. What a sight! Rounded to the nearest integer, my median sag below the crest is 16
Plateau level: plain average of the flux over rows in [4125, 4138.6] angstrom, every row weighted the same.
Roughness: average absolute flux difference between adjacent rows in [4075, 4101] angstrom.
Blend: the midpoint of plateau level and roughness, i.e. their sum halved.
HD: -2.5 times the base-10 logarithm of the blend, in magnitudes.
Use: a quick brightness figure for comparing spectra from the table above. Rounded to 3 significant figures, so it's -4.67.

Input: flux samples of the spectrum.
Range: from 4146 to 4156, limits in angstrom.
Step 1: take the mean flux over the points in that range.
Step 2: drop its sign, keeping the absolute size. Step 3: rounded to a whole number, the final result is 134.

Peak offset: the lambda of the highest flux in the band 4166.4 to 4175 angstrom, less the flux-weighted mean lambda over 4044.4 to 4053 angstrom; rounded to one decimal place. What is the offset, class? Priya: 121.1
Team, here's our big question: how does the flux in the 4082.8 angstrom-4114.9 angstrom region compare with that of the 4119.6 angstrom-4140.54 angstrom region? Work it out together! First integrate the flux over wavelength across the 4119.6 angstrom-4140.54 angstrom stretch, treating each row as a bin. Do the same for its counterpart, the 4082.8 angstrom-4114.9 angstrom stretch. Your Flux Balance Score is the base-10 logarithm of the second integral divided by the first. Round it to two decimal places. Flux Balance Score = 0.16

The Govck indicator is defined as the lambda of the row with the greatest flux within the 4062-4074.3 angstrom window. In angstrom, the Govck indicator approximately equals 4069.18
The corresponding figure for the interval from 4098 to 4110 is 4108.72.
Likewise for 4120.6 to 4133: 4122.94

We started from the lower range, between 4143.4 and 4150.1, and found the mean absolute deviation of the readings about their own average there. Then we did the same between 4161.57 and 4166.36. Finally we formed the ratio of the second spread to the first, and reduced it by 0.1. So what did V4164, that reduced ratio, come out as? 0.31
